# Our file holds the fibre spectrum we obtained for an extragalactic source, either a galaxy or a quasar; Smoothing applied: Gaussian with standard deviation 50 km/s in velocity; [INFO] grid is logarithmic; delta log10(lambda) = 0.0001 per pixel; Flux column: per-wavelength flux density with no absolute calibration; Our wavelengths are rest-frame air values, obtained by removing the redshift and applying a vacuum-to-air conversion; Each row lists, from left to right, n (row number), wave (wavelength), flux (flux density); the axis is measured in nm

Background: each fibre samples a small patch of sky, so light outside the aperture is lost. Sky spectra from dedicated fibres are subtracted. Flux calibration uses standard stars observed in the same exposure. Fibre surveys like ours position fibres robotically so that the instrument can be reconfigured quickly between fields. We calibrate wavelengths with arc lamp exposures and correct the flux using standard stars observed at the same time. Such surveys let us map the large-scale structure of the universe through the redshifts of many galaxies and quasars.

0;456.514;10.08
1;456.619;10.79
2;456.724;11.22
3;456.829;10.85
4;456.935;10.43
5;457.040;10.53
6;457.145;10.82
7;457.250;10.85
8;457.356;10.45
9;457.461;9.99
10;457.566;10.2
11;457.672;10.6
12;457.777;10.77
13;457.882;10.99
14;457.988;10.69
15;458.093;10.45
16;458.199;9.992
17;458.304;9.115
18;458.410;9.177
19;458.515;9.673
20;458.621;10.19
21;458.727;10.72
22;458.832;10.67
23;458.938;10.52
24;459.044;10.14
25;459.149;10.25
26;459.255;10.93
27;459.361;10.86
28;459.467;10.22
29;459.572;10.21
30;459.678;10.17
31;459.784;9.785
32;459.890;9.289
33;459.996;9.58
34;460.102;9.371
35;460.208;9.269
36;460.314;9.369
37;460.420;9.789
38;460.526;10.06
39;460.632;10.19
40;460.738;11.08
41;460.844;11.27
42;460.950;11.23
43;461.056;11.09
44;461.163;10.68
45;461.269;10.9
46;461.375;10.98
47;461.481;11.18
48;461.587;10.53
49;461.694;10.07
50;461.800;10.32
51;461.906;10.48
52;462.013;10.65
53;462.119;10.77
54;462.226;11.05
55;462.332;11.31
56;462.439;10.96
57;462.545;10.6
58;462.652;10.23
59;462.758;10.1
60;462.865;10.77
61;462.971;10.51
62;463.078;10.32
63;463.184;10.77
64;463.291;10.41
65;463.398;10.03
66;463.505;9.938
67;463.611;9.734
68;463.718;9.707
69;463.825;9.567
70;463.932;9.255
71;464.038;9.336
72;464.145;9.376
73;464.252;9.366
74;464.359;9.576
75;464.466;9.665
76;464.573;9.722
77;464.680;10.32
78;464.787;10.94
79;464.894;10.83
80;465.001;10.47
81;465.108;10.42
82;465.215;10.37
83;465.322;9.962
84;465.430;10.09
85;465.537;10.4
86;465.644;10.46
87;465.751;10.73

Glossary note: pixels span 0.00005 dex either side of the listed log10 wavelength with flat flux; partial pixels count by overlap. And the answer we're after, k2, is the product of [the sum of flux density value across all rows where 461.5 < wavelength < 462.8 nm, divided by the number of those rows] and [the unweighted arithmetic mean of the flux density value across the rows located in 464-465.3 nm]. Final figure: 106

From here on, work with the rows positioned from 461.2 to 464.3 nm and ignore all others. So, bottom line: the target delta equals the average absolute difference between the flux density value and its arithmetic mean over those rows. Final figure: 0.5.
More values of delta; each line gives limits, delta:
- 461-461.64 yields 0.2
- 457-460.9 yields 0.5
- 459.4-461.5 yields 0.6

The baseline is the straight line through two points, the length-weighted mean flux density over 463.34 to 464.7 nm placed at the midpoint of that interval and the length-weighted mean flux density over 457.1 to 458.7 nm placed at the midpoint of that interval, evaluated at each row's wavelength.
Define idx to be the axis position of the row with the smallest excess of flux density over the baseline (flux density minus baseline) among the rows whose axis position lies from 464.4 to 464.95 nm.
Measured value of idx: 464.466 nm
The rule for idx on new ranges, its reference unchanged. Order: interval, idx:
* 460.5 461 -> 460.526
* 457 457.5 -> 457.461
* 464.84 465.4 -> 465.322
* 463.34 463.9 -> 463.825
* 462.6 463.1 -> 462.758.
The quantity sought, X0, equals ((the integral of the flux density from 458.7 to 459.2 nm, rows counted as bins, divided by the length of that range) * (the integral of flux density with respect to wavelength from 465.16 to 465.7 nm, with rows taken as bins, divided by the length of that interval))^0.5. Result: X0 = 10.4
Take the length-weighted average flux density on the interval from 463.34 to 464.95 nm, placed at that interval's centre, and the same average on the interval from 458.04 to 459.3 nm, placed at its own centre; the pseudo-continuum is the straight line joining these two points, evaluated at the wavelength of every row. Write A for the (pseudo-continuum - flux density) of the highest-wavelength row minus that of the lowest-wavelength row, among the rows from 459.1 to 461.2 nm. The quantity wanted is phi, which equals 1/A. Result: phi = -2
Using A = -0.5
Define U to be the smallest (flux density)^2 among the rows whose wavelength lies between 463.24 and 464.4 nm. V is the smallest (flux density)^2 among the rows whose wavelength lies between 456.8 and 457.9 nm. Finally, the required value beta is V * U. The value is 8548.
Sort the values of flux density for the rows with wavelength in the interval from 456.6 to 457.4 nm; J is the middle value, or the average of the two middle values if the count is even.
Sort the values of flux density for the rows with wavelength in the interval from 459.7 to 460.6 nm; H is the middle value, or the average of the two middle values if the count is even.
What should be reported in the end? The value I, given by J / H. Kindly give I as 1.14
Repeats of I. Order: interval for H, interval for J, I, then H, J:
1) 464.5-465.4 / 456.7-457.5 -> 1.03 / 10.4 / 10.7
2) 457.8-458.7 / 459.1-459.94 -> 1.01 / 10.1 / 10.2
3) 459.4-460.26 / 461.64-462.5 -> 1.11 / 9.7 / 10.7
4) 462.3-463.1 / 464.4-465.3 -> 0.98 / 10.6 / 10.4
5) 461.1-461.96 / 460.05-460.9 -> 0.94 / 10.6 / 9.9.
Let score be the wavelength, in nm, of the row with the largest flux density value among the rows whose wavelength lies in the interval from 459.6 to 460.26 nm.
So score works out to 459.678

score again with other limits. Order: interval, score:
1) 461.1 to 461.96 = 461.481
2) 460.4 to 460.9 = 460.844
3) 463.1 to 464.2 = 463.184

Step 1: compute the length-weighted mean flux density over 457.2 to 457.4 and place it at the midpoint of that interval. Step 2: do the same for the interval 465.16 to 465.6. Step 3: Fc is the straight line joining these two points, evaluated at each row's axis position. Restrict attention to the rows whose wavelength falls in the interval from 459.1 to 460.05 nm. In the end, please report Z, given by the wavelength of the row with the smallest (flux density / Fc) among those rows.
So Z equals 459.890 nm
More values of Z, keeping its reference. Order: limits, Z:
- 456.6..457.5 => 457.461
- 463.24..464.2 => 463.932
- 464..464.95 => 464.038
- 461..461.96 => 461.694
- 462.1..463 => 462.758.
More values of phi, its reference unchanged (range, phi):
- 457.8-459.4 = 23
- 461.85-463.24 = -3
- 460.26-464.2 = -4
